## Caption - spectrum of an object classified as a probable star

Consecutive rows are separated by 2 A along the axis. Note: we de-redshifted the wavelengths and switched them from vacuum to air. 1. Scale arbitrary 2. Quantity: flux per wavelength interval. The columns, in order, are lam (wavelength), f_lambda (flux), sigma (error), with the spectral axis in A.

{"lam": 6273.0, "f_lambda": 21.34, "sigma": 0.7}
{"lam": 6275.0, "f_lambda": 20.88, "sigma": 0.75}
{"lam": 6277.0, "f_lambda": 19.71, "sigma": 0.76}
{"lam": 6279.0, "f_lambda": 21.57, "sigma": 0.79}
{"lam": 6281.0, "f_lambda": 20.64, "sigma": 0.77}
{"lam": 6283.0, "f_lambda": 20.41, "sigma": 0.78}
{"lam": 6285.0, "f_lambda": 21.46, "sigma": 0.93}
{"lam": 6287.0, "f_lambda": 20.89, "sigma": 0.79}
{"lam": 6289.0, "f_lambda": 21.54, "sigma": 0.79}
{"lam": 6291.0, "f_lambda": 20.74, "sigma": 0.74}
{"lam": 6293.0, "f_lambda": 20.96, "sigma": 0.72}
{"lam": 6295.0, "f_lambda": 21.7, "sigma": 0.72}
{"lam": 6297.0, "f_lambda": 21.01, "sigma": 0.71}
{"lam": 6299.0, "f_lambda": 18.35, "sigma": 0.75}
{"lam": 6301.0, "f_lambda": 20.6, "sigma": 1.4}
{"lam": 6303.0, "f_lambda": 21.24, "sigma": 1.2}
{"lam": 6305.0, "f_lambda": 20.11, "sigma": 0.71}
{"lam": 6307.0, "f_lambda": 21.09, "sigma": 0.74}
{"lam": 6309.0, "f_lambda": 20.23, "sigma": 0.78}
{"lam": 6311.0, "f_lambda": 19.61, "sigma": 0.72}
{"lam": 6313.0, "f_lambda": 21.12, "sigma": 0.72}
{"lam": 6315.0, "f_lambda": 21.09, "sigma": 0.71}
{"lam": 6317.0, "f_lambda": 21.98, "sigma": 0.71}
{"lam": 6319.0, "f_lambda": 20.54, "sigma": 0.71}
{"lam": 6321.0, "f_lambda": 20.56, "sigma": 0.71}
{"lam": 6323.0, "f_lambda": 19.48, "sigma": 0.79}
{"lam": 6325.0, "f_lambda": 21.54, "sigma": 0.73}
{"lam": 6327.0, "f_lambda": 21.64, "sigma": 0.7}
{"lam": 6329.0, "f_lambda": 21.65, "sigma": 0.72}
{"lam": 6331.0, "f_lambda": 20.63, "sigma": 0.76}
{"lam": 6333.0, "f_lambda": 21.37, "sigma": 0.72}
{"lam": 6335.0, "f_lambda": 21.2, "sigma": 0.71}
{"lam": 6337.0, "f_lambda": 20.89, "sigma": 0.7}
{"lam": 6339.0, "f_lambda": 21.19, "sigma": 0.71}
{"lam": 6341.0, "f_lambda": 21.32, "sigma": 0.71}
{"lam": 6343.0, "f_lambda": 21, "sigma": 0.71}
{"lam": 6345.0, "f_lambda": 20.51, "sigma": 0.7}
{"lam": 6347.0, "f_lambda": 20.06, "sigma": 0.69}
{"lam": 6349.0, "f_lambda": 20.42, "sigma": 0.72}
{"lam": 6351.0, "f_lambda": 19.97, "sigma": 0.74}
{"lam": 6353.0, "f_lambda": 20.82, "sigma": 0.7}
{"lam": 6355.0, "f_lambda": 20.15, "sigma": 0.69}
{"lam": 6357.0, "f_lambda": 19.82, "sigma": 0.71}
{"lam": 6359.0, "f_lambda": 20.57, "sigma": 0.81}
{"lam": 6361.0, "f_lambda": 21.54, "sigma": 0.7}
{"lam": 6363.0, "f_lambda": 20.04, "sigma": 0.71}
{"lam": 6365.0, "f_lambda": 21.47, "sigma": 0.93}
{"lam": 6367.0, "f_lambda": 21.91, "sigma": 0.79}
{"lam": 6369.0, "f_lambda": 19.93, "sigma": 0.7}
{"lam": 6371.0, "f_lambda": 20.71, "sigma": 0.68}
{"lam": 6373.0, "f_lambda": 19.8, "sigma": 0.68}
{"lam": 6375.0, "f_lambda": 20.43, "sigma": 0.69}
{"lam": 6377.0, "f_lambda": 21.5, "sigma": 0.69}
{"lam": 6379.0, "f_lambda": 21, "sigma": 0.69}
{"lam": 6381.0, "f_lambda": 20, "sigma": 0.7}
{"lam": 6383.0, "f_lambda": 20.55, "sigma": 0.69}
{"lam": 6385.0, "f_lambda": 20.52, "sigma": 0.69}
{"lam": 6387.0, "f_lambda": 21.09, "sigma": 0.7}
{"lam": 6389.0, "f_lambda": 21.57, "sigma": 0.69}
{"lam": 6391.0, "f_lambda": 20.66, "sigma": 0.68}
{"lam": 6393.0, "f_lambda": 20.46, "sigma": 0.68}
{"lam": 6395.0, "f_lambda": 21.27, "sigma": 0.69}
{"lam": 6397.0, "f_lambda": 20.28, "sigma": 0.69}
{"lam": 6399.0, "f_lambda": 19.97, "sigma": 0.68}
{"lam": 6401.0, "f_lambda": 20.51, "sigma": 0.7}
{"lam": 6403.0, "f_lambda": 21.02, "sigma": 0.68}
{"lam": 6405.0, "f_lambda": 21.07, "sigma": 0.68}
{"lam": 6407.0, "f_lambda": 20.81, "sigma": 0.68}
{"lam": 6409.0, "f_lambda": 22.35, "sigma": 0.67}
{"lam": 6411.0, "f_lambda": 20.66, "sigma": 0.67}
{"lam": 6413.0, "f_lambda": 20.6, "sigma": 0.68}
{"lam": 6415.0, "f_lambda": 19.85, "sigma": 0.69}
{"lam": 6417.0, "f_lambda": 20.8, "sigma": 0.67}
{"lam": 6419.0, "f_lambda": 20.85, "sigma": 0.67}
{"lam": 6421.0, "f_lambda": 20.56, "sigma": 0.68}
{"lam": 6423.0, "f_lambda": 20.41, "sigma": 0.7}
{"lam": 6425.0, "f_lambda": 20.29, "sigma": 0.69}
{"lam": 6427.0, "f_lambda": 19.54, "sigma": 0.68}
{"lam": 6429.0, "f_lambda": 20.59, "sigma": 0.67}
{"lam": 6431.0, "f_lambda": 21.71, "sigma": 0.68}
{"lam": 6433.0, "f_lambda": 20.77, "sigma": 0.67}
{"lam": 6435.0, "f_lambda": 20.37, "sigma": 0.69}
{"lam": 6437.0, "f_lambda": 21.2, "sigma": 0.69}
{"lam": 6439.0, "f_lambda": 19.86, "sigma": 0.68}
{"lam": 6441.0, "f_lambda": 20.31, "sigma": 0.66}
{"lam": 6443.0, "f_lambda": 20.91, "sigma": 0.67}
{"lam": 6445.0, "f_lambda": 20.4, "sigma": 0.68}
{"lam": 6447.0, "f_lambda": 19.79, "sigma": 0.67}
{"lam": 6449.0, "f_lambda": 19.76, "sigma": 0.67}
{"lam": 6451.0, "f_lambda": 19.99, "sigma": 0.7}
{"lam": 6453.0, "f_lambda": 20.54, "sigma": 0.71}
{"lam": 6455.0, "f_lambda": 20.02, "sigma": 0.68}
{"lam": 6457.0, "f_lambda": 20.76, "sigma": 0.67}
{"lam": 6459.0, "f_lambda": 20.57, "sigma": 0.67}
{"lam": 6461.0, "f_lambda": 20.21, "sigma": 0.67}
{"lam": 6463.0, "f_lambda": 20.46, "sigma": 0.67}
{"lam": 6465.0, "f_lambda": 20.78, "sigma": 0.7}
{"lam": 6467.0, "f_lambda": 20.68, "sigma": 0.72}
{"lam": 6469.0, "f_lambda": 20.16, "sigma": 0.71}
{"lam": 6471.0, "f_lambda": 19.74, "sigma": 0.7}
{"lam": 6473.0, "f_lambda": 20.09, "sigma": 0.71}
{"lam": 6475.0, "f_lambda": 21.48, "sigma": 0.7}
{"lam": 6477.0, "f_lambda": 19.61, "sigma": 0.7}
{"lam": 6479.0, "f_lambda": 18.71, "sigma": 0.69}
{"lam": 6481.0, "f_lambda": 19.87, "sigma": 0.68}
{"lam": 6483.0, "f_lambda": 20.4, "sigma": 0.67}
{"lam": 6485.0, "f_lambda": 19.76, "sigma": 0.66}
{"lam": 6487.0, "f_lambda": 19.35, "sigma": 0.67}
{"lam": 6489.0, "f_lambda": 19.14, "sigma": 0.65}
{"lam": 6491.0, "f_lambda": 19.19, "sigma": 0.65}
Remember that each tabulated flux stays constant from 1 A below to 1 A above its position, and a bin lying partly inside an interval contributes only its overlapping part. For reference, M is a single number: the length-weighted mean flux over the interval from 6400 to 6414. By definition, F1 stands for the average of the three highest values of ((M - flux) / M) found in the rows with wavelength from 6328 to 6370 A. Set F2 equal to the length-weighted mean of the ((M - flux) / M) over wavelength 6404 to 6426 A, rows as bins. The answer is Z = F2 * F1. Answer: 0.0006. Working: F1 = 0.052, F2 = 0.012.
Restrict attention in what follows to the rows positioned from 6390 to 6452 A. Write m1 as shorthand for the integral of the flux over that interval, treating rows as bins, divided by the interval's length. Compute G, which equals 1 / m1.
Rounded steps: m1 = 20.6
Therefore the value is 0.0486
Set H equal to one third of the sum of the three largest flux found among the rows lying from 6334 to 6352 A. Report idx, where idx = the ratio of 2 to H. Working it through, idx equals 0.0942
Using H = 21.2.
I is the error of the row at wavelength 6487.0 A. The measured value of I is 0.670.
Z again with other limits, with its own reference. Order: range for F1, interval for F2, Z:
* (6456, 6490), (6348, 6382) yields 0.0018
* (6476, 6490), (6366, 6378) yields 0.0013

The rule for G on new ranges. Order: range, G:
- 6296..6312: 0.0493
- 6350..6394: 0.0484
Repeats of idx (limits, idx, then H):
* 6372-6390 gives 0.0935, 21.4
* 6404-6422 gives 0.0934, 21.4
